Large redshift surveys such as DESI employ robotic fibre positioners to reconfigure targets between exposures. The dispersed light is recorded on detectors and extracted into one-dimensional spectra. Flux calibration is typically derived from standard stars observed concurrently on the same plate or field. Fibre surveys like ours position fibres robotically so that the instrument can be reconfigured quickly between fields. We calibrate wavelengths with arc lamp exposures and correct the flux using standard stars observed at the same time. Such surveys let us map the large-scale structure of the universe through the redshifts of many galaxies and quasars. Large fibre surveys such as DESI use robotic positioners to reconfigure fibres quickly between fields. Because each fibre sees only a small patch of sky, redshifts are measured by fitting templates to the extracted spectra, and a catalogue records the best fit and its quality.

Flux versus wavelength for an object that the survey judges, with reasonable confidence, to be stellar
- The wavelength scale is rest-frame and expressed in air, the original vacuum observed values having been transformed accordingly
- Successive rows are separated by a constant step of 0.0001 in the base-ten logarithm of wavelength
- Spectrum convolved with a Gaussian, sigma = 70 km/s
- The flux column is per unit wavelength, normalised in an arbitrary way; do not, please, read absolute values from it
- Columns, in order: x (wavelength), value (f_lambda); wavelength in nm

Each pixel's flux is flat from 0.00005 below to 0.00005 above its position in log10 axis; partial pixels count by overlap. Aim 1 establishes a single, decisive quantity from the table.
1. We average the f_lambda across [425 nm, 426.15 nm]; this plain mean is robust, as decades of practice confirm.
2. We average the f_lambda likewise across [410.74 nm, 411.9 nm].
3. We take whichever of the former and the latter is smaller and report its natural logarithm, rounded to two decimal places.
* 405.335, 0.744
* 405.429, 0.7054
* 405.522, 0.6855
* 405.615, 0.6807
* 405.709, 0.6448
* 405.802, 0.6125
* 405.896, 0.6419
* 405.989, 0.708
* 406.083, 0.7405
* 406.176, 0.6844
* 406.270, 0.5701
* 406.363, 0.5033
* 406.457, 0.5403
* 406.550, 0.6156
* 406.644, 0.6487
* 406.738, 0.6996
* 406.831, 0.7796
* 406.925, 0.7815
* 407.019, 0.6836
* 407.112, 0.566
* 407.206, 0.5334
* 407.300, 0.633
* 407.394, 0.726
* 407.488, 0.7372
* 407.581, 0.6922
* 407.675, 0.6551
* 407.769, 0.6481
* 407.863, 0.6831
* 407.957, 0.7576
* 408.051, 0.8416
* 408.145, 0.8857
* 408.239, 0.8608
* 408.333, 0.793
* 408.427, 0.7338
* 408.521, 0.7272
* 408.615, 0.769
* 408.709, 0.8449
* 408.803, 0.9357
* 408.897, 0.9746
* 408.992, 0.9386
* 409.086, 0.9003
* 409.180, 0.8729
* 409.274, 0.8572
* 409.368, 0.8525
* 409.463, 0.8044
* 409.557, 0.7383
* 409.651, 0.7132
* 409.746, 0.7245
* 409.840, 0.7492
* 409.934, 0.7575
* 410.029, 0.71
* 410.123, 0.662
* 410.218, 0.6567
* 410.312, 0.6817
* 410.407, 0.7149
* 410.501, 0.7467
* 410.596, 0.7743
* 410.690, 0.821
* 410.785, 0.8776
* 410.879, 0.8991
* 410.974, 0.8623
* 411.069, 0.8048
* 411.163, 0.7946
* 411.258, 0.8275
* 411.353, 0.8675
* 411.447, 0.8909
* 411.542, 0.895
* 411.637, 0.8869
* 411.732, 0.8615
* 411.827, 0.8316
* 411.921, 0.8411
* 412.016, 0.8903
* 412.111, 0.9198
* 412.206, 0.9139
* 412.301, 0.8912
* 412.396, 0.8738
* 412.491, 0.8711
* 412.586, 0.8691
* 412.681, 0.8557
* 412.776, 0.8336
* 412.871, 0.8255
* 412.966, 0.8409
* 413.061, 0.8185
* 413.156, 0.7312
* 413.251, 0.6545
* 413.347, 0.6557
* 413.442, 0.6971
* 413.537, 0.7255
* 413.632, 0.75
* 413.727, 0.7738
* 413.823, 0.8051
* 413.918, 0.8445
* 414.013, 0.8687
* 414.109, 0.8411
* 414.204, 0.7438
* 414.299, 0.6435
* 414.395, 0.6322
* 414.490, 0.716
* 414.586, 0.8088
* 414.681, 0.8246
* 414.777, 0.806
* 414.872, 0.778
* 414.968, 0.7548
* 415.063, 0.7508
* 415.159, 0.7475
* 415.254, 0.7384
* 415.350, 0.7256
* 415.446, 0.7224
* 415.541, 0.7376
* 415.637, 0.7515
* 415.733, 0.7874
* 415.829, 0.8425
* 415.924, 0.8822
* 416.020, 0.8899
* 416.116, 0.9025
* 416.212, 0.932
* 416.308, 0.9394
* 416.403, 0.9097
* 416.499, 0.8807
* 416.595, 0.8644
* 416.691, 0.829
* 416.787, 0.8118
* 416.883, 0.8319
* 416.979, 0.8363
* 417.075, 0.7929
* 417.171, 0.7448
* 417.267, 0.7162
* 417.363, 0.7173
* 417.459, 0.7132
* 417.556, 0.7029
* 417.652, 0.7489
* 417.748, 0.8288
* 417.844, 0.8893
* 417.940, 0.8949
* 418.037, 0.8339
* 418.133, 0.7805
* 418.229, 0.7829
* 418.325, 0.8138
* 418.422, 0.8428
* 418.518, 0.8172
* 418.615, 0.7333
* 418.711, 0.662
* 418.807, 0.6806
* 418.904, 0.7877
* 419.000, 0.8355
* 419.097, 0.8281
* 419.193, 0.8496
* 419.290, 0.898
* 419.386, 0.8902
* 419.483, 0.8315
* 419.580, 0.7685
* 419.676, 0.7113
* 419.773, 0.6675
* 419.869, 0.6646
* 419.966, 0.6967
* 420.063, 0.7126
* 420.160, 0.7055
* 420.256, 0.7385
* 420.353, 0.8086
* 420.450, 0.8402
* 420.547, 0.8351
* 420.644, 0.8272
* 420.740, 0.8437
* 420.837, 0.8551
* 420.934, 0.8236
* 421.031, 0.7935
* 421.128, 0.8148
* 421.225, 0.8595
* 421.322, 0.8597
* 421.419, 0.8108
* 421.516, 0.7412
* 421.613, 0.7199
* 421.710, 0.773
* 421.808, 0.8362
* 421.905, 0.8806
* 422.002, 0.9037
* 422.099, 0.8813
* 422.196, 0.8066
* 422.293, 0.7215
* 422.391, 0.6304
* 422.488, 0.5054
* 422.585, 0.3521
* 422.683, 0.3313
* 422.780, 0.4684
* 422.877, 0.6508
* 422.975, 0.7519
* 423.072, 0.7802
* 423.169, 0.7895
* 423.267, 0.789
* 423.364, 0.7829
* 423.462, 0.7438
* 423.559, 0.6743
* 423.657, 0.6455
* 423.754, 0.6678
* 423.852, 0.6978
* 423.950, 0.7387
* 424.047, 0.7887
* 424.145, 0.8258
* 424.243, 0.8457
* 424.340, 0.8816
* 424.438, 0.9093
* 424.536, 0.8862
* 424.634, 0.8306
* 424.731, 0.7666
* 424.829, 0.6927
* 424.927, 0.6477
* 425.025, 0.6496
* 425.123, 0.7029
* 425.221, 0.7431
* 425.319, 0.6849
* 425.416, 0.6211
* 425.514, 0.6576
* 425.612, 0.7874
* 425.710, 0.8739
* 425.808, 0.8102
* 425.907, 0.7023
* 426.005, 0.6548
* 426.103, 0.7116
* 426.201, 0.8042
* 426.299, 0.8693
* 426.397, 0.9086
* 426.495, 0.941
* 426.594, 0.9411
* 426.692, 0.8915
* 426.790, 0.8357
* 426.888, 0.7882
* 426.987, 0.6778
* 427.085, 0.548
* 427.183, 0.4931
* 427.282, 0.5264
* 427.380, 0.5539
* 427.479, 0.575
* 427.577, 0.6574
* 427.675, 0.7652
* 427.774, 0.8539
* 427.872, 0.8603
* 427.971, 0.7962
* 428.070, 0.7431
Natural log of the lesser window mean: -0.33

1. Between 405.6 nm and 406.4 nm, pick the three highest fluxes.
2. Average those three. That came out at 0.71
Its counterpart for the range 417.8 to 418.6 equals 0.88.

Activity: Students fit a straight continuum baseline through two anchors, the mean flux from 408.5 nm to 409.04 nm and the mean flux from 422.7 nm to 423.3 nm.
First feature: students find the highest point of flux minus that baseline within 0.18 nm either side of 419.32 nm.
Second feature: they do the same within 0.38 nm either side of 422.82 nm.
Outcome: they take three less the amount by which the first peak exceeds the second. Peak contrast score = 2.94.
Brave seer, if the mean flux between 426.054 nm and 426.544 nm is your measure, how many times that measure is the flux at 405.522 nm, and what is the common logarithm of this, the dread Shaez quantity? -0.09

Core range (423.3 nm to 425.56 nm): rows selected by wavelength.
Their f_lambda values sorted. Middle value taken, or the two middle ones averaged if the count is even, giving 0.74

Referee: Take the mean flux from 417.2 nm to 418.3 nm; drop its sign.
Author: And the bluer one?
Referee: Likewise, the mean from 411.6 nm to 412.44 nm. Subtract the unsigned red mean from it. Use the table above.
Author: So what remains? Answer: 0.10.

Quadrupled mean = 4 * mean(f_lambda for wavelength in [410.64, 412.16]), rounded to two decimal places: 3.44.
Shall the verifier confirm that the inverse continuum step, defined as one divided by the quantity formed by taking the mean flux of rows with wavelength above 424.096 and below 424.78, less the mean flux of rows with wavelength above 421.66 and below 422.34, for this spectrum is 49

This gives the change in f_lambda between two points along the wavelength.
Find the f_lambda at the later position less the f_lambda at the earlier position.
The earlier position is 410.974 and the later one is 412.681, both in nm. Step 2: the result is -0.01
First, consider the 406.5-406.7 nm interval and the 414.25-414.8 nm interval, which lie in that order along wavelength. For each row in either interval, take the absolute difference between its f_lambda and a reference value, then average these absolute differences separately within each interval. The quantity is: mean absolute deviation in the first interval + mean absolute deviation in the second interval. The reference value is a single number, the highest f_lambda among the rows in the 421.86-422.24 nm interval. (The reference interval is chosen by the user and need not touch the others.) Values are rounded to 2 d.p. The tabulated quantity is 0.44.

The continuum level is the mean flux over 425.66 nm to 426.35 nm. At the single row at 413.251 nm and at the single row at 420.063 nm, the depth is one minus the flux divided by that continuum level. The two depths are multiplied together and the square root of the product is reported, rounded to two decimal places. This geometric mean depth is 0.11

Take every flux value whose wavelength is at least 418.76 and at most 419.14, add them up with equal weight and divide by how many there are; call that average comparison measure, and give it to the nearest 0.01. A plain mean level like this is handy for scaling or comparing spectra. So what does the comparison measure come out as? 0.78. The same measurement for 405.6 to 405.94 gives 0.64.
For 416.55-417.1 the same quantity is 0.83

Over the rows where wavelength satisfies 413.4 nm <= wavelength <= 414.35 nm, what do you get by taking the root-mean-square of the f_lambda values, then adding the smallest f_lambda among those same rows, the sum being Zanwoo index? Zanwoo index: 1.42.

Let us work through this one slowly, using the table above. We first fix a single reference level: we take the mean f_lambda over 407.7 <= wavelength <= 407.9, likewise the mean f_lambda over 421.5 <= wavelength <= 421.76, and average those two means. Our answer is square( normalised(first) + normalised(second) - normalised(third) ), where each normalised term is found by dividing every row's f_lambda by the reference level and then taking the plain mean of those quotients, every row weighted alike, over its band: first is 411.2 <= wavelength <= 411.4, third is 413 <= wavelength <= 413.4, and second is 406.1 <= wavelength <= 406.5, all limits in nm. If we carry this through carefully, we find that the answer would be 1.0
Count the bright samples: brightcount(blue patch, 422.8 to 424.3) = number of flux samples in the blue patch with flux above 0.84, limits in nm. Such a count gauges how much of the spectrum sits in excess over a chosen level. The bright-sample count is 1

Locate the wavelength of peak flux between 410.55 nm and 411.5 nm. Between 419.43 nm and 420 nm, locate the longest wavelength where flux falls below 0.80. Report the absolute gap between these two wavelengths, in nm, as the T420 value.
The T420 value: 9.09 nm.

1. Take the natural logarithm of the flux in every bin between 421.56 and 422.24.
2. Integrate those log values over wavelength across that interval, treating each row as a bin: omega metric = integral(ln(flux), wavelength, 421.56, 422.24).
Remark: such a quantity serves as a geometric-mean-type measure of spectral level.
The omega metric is -0.130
